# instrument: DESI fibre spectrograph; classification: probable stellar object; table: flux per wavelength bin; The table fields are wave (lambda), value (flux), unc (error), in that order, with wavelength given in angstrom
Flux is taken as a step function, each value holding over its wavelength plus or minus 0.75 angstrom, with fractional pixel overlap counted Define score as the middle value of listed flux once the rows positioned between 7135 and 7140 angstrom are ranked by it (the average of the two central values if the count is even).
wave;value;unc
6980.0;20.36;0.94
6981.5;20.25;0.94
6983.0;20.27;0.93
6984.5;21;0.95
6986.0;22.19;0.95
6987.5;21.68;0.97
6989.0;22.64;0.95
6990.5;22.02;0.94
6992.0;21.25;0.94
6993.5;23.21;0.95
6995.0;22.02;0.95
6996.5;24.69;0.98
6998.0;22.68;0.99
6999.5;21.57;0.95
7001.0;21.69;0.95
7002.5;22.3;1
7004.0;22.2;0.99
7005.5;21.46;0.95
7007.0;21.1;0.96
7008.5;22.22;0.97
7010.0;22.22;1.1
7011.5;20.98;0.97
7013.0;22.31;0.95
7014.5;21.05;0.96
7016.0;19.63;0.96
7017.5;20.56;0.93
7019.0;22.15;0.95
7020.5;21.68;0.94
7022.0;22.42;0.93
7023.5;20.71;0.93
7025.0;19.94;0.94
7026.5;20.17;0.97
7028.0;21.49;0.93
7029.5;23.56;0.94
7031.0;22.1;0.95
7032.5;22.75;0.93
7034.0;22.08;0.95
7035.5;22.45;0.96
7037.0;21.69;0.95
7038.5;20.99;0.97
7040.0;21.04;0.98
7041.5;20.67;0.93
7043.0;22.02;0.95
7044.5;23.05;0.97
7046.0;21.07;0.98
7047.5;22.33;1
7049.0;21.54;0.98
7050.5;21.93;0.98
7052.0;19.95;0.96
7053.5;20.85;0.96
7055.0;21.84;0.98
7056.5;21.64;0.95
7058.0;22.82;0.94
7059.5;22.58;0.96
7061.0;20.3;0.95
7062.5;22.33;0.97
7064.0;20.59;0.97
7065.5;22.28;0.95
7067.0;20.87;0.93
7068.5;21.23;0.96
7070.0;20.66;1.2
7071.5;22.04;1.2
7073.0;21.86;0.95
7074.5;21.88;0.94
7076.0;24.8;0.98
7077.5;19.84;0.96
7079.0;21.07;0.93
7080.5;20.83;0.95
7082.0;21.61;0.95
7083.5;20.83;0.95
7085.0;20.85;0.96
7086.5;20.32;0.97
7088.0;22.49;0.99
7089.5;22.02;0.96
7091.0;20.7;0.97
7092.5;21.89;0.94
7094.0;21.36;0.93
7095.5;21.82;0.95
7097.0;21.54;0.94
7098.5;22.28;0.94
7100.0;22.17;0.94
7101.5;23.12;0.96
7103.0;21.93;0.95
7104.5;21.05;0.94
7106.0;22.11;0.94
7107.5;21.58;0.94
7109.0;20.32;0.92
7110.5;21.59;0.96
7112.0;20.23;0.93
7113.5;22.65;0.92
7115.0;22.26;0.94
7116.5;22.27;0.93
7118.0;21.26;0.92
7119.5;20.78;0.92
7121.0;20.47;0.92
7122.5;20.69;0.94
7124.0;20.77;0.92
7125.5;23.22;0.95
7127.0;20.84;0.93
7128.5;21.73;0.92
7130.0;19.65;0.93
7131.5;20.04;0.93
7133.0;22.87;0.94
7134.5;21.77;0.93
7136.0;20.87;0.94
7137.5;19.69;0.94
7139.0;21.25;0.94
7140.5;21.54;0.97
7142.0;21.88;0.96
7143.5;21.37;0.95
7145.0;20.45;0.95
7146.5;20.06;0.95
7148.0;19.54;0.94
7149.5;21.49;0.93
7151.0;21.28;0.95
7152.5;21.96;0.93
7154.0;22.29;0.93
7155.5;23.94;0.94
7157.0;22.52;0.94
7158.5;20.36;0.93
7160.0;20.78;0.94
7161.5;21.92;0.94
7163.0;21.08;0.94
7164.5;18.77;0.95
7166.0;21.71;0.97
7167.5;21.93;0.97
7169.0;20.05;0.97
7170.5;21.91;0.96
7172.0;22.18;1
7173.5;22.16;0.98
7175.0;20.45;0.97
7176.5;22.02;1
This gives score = 20.9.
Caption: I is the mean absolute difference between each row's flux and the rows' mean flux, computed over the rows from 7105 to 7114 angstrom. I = 0.76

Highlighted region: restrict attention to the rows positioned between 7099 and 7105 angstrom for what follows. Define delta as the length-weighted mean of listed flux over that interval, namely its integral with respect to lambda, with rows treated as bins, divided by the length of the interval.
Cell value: 22.1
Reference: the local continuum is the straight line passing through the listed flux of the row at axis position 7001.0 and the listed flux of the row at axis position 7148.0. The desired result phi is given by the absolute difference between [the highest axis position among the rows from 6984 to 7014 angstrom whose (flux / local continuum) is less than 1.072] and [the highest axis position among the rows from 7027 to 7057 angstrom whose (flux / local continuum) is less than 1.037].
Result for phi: 43.5 angstrom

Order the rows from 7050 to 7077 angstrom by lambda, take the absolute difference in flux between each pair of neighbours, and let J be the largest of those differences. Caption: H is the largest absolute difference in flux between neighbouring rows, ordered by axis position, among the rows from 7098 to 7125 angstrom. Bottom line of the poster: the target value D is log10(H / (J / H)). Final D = 0.30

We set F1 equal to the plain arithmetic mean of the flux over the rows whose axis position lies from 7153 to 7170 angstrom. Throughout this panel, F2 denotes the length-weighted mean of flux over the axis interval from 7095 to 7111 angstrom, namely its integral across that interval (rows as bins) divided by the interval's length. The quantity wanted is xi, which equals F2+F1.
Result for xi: 43.2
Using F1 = 21.4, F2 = 21.8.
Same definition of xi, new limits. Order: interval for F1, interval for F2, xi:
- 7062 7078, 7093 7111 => 43.4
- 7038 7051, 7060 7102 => 43.2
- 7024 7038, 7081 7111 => 43.4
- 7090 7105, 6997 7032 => 43.4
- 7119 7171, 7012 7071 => 42.7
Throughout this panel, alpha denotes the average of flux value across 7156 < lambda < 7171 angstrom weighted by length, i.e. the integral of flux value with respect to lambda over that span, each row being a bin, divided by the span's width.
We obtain 21.1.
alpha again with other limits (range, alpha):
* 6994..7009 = 22.2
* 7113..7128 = 21.5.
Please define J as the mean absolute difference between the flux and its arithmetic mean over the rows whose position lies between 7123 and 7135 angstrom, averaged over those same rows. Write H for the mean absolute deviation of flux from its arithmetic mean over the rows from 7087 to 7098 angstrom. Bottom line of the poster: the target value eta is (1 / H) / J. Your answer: 2.30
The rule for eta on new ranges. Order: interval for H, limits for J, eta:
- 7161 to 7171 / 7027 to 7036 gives 2.07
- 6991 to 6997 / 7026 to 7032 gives 0.86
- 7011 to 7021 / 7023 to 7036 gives 1.38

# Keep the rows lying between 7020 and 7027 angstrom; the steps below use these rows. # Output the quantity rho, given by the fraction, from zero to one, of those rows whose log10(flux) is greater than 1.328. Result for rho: 0.40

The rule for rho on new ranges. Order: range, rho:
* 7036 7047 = 0.43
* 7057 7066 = 0.67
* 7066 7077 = 0.57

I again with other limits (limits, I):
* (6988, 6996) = 0.56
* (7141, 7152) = 0.73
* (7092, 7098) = 0.20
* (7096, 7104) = 0.39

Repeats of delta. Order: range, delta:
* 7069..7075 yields 21.6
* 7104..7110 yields 21.3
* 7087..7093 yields 21.7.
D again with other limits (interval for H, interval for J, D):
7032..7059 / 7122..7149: 0.14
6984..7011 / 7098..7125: 0.47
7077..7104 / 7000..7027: 0.44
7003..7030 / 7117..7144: 0.18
